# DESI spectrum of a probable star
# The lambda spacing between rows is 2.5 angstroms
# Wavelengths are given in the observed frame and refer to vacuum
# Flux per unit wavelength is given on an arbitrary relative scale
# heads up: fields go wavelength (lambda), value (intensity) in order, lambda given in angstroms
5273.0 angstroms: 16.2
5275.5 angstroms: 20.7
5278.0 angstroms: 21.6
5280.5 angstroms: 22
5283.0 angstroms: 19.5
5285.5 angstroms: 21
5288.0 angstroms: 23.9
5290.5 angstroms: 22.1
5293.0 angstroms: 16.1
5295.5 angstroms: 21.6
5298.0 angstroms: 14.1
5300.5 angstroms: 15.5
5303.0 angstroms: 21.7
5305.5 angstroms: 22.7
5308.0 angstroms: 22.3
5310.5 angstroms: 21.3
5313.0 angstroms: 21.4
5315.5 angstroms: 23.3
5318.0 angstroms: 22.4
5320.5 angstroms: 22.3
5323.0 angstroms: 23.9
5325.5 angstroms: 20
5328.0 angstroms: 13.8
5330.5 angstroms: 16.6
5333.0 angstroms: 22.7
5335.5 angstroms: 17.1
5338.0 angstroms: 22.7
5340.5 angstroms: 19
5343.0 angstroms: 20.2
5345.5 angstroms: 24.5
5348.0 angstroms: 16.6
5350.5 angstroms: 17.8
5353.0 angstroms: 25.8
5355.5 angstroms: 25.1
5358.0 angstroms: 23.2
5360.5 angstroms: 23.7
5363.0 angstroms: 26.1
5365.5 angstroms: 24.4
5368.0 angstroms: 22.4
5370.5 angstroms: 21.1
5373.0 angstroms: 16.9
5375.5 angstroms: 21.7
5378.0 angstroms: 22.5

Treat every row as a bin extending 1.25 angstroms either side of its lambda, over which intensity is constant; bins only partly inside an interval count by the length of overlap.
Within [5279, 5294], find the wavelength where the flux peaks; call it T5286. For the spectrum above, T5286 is 5288.0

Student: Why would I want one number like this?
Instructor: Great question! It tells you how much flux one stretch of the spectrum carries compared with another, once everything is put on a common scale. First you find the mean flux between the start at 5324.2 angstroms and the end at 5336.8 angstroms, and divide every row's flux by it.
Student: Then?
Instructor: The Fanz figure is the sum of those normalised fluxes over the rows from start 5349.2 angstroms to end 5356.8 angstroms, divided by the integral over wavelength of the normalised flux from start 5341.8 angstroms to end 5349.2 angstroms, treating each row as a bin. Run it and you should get 0.45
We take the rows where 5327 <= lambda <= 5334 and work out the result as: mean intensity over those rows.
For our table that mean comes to 17.7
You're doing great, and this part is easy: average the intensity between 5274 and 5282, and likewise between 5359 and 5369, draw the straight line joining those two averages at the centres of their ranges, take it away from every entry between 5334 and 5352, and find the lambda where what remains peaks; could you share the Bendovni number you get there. 5345.5 angstroms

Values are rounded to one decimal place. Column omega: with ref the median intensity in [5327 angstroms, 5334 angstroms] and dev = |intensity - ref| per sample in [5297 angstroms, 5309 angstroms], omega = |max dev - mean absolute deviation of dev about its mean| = 4.3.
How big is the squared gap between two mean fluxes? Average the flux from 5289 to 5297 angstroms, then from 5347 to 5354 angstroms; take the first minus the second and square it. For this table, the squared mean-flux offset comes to 0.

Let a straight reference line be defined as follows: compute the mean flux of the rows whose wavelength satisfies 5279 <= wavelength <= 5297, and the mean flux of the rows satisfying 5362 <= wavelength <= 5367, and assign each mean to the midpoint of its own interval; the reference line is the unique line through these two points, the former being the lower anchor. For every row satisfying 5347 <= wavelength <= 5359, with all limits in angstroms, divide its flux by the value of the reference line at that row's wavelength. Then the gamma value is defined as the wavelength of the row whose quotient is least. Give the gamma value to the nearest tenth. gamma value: 5348.0 angstroms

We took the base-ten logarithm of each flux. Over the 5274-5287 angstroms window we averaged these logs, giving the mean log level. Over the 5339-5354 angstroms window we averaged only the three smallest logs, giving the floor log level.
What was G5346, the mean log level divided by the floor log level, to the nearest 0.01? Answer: 1.06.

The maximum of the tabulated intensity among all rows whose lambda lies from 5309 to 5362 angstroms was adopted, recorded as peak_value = 25.8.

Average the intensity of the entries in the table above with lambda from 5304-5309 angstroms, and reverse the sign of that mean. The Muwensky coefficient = -22.5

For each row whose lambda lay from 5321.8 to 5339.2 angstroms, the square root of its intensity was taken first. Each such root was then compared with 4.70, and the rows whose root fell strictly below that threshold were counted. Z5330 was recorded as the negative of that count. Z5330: -4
